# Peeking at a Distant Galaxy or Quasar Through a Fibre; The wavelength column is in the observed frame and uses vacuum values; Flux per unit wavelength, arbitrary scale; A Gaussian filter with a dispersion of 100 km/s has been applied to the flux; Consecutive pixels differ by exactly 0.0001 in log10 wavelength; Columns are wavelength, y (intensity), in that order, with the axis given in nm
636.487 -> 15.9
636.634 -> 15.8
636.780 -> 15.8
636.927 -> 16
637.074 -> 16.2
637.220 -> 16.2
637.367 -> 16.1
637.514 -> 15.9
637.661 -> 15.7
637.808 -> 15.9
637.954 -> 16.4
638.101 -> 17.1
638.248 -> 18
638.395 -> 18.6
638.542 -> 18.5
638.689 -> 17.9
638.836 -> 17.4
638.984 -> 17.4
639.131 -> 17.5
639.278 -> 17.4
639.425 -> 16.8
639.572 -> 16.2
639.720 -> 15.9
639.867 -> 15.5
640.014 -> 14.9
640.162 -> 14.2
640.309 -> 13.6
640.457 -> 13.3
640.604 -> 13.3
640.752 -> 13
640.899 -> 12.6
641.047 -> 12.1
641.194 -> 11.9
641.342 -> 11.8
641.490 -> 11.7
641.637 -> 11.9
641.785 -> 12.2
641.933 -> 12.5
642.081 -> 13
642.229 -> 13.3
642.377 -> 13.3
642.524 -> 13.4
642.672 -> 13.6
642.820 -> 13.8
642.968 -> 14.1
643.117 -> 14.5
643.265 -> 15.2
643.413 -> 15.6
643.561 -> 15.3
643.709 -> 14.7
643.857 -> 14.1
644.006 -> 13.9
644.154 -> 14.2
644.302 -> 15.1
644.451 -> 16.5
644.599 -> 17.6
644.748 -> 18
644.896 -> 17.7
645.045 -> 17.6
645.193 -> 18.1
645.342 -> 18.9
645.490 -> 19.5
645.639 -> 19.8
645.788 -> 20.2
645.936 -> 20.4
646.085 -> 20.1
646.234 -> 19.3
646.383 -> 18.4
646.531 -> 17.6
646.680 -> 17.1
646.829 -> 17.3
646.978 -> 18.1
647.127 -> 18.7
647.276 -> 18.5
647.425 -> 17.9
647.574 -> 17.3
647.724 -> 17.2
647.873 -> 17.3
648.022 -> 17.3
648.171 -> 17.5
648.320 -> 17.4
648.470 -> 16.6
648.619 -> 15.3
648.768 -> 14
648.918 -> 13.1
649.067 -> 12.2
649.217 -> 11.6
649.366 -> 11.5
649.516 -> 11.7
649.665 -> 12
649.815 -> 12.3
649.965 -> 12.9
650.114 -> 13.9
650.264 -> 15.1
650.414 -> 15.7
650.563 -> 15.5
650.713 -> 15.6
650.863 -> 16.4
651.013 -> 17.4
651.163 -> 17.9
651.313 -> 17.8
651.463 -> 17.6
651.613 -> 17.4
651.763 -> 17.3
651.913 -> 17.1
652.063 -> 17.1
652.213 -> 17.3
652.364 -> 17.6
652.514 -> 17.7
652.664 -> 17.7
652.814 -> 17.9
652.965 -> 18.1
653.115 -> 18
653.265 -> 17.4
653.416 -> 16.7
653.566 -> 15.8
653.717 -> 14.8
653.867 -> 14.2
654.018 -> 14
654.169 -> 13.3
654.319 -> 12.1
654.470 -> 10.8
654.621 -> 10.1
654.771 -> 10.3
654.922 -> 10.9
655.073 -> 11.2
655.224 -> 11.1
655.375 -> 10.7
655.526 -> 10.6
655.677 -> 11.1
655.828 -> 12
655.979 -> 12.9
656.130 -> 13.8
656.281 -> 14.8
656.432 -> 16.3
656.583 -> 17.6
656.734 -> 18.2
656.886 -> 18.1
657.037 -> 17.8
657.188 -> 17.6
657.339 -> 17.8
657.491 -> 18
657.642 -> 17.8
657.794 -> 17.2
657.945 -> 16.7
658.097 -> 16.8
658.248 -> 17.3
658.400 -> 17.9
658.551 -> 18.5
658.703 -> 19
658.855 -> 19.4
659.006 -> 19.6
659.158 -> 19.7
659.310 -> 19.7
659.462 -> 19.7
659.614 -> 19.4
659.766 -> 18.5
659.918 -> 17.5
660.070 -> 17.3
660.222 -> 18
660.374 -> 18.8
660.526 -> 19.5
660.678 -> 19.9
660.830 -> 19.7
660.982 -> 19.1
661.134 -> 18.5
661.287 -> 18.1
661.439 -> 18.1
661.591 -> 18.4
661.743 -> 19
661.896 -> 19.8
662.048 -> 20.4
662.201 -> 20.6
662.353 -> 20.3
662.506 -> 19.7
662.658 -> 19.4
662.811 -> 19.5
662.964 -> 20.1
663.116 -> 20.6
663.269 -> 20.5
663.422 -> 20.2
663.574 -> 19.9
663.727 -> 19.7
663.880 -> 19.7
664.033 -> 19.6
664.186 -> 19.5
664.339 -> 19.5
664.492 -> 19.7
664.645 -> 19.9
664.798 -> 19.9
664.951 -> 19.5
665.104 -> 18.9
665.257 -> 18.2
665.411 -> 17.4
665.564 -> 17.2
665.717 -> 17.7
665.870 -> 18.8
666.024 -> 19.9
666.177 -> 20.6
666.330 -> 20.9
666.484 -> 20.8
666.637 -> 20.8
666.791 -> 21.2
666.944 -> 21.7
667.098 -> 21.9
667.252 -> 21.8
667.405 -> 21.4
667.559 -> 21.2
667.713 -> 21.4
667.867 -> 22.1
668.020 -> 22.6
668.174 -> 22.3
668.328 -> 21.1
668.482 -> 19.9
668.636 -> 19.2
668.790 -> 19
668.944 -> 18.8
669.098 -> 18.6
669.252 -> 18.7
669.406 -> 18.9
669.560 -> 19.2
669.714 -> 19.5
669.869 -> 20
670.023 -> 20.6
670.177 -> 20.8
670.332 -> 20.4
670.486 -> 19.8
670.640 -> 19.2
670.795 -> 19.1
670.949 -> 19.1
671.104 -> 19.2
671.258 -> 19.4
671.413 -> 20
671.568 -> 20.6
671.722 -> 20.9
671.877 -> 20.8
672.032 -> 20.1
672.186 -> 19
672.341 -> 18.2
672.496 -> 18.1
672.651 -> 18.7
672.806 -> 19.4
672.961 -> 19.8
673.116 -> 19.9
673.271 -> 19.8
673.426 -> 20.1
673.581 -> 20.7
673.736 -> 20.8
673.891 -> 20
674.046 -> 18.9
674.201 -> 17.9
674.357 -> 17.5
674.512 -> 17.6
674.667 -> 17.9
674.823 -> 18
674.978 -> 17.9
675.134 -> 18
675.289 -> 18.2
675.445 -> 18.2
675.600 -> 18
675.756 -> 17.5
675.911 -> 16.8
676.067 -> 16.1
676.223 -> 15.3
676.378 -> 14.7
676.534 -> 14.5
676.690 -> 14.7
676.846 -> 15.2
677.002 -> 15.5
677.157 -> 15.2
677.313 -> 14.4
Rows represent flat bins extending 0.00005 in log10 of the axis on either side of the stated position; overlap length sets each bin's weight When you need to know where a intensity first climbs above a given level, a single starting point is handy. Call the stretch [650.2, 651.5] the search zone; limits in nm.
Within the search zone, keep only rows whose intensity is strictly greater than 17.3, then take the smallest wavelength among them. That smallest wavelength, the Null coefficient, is 651.013 nm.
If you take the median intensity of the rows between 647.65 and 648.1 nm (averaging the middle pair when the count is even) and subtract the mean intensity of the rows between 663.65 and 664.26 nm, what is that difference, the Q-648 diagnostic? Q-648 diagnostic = -2.3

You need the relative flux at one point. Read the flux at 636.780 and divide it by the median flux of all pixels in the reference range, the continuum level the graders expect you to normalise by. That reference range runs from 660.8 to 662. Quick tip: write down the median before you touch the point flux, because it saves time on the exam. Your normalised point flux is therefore 0.84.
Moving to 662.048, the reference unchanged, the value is 1.09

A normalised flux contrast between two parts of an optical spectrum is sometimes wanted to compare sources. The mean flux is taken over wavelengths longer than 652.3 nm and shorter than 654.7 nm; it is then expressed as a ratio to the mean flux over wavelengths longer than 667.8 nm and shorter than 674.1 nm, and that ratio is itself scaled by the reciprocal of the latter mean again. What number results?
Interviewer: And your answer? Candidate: 0.039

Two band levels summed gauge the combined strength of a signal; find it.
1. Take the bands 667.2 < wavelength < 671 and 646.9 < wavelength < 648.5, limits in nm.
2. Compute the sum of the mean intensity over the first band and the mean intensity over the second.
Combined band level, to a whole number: 38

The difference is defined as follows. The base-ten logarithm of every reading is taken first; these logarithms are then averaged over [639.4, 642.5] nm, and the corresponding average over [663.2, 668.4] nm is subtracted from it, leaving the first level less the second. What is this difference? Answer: -0.18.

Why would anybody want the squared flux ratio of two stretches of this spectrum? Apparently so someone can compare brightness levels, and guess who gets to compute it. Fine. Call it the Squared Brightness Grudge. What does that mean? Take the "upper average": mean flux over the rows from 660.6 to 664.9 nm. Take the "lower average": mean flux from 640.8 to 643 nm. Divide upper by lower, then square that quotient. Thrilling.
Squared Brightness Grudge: 2.4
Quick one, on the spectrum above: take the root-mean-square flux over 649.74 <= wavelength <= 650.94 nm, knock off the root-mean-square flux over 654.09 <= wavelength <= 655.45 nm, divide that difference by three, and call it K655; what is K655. 1.2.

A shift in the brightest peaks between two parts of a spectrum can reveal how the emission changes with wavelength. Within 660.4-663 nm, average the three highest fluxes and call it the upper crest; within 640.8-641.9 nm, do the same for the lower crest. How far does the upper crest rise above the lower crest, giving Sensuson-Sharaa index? 8.1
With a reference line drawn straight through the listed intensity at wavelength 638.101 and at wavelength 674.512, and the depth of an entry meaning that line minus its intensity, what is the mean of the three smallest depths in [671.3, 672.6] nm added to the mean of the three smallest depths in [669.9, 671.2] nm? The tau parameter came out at -6.3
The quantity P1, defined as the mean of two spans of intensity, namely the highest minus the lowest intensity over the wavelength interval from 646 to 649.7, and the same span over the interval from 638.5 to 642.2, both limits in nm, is 7.7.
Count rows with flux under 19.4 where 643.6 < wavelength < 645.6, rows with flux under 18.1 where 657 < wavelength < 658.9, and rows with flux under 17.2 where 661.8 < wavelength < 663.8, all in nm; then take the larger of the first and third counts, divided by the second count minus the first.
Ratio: -6.0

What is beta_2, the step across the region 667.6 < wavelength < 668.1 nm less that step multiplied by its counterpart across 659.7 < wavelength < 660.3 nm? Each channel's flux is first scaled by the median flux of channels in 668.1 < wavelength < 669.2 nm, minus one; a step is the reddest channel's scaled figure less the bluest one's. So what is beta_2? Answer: 0.06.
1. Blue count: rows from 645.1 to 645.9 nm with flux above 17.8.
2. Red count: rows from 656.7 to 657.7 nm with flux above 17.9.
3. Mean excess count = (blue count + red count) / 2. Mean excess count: 4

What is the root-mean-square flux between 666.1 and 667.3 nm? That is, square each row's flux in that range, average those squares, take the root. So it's 21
